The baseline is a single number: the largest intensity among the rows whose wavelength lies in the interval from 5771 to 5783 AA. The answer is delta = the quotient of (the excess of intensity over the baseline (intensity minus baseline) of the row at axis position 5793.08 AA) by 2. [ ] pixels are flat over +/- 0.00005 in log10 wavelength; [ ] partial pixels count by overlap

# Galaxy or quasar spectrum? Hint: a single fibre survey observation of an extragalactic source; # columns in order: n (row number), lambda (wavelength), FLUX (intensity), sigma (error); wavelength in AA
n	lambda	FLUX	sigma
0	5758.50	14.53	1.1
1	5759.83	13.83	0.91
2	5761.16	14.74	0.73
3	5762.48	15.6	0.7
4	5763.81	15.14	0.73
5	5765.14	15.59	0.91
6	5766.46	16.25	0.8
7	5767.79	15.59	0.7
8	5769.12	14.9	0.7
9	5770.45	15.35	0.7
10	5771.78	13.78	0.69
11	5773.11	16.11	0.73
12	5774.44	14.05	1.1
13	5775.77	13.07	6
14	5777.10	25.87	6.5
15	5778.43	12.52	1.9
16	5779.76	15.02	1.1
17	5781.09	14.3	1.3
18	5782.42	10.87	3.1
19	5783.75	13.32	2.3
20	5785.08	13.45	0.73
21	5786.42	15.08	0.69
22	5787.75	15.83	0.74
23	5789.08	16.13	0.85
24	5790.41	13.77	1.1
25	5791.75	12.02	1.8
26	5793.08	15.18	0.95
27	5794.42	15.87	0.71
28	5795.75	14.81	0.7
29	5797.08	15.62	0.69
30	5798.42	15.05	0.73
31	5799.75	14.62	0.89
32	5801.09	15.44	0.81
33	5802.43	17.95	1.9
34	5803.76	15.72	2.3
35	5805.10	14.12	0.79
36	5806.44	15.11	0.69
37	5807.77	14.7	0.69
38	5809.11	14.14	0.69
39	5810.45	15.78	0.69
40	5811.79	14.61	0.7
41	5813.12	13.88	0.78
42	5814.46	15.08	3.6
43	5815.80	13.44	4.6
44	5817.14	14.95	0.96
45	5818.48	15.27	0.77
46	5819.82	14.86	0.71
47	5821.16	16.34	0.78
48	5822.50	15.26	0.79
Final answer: -5.3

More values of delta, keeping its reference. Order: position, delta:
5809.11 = -5.9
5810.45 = -5.0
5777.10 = 0.0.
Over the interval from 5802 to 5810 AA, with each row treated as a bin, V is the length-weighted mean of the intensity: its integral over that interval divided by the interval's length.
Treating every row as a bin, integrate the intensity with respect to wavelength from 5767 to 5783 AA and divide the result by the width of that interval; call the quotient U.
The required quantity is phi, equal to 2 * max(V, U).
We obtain 30.5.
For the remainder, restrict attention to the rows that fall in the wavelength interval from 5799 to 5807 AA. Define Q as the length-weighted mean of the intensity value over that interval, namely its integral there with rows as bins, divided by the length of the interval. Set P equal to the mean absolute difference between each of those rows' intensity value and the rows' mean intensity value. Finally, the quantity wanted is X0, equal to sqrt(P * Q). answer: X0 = 4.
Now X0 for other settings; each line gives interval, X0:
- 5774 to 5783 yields 7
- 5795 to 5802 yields 2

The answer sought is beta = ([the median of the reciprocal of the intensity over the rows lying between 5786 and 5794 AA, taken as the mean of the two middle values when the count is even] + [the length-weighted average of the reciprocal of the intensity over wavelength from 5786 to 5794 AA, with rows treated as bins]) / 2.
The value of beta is 0.0674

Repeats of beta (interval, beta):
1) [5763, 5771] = 0.0646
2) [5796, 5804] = 0.0642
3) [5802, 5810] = 0.0666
